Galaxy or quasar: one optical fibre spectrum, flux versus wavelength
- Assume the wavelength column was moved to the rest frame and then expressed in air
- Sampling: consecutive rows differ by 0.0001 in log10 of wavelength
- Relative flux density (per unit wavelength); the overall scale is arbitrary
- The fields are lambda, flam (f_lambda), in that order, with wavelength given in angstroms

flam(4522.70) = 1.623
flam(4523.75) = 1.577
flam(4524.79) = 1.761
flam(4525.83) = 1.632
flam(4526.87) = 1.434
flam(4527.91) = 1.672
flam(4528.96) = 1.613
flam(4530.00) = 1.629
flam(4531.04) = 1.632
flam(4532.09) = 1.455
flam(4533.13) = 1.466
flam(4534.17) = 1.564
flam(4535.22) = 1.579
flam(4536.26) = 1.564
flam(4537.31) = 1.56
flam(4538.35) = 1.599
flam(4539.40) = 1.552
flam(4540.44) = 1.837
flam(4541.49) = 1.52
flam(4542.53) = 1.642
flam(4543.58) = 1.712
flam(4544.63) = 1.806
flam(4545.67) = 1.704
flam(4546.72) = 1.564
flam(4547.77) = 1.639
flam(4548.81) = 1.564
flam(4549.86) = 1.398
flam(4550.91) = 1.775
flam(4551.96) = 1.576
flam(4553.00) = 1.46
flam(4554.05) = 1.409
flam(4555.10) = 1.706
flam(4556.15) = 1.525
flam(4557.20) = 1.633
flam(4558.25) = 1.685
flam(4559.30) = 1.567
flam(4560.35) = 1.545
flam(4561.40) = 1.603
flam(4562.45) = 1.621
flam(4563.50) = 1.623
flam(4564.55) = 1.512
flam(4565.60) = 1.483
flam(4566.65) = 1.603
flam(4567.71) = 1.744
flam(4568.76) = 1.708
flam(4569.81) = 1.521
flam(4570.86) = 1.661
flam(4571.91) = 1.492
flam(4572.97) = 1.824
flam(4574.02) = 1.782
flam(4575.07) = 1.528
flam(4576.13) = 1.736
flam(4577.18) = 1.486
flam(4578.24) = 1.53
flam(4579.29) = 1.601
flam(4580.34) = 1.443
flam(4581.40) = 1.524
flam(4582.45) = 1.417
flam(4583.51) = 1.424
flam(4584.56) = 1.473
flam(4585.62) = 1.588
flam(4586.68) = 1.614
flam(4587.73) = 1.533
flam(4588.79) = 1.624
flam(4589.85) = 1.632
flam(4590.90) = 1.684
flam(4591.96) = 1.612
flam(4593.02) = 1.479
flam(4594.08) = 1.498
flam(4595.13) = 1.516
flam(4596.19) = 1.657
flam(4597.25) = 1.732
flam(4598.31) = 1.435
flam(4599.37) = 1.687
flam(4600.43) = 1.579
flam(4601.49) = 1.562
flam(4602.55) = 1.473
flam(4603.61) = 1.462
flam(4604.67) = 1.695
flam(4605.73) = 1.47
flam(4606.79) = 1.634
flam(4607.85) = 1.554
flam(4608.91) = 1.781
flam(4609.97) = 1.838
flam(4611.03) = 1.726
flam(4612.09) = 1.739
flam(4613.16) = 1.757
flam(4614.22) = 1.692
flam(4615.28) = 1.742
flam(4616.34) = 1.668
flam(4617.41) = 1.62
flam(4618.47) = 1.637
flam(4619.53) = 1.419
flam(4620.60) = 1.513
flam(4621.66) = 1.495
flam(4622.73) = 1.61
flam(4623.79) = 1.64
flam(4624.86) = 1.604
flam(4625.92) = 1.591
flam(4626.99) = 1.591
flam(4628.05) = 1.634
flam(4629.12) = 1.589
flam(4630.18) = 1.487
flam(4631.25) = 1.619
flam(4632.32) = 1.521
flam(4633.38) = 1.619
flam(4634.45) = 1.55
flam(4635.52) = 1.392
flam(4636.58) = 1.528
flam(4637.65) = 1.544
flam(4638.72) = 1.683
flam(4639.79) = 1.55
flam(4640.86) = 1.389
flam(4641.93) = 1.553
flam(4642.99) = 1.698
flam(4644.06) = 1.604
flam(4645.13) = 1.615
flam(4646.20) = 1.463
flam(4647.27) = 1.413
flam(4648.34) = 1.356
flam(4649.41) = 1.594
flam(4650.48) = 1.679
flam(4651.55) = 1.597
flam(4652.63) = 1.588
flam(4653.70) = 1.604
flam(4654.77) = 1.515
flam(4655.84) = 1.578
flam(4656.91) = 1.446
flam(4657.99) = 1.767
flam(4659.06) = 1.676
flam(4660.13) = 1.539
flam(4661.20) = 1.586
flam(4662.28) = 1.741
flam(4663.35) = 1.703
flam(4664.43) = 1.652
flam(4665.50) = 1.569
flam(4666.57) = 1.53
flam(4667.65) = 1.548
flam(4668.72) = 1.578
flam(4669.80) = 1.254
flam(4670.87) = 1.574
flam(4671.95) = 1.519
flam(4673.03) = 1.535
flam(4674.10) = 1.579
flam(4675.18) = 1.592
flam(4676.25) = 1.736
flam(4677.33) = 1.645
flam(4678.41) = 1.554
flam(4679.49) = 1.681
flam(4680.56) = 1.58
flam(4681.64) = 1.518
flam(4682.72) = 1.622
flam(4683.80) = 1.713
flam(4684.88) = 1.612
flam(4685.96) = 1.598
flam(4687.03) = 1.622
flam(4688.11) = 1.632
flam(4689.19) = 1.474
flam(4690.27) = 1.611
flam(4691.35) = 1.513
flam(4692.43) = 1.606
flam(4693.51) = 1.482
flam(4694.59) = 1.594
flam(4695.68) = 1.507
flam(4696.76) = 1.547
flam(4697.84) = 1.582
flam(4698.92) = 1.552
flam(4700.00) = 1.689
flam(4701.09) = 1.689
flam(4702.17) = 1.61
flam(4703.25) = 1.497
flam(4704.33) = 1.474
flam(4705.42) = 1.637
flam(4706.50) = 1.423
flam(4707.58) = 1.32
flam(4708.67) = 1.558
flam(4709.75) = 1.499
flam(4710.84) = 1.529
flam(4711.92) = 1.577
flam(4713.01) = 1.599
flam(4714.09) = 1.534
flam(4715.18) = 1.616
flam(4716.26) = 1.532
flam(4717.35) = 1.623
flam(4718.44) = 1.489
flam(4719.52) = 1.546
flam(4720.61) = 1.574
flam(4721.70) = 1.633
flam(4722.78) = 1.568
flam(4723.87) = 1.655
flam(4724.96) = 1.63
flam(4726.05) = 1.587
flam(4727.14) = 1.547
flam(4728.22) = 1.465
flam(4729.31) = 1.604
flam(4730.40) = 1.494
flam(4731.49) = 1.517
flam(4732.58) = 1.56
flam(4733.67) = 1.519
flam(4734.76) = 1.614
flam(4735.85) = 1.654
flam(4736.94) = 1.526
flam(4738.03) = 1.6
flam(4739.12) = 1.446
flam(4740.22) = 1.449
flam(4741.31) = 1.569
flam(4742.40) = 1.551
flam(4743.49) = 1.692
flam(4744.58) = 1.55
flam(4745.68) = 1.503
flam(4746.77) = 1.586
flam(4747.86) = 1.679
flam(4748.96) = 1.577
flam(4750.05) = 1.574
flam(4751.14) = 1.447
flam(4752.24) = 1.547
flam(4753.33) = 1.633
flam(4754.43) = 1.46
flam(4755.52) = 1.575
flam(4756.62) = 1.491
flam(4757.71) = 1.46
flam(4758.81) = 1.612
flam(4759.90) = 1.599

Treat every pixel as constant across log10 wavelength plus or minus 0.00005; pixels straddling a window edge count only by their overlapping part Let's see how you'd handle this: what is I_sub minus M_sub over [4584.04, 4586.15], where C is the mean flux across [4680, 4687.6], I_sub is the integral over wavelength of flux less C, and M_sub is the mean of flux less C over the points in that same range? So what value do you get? -0.1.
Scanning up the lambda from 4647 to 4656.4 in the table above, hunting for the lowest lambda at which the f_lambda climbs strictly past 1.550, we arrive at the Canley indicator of 4649.41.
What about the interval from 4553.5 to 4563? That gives 4555.10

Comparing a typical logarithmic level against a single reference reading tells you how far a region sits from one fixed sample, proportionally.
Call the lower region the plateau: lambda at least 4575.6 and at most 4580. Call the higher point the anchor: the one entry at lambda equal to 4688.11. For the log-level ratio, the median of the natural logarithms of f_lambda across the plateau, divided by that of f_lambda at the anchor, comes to 0.91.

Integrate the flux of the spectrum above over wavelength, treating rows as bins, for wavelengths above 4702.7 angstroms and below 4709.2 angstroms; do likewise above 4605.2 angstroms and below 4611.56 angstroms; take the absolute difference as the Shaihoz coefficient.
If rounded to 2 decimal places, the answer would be 0.96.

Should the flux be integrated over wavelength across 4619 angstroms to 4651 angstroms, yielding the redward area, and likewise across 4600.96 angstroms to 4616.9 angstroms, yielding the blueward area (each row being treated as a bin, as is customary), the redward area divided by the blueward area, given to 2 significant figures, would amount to 1.9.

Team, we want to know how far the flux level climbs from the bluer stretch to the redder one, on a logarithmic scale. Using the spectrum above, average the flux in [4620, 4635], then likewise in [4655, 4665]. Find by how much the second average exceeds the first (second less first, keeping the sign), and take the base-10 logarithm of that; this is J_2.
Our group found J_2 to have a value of -1.3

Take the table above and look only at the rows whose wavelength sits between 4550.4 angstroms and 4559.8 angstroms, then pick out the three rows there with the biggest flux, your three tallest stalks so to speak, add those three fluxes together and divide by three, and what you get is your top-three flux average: 1.72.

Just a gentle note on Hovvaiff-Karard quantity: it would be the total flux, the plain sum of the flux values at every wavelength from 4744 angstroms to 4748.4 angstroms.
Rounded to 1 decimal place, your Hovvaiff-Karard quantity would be 6.3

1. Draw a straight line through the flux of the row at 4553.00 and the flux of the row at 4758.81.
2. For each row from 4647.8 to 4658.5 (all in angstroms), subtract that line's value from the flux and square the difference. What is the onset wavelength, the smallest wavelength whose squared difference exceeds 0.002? 4648.34 angstroms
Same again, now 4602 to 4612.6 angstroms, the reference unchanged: 4604.67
